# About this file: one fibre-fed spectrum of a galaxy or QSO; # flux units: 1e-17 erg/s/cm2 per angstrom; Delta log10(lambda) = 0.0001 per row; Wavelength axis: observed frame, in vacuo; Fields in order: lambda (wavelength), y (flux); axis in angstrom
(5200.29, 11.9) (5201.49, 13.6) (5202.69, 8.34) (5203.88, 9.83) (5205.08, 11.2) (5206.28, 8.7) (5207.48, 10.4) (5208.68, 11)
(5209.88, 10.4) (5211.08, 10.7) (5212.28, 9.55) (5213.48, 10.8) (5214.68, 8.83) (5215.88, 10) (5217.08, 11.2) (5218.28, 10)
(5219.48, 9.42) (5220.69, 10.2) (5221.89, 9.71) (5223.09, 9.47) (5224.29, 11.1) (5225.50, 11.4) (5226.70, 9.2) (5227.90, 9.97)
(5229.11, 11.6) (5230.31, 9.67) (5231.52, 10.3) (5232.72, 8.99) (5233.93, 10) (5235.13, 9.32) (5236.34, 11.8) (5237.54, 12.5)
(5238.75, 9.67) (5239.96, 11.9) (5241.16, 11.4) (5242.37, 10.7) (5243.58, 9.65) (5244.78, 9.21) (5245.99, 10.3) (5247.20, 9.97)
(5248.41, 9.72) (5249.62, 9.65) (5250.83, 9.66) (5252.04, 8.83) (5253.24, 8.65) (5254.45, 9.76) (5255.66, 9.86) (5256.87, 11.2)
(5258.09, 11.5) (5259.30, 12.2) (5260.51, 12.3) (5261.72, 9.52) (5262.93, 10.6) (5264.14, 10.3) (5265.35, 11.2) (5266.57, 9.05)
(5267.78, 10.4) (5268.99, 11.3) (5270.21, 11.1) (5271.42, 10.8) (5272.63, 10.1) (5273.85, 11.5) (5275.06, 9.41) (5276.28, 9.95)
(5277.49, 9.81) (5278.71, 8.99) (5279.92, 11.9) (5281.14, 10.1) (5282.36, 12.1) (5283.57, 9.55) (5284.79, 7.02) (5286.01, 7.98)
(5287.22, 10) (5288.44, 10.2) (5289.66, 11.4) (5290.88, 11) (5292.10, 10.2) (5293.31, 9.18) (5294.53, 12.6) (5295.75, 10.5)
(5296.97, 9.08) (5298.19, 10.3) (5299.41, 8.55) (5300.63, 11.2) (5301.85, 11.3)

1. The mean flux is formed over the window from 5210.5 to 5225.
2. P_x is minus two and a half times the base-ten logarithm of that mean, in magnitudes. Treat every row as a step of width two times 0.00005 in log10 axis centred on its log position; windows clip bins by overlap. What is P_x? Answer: -2.51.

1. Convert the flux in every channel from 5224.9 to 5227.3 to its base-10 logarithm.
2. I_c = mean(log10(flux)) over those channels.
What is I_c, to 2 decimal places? 1.01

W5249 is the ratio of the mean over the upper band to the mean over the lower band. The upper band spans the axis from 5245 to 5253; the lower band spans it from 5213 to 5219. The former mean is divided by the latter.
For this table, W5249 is 0.95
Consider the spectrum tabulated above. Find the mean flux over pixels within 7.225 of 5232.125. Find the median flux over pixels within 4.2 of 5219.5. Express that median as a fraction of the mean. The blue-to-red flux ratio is 0.964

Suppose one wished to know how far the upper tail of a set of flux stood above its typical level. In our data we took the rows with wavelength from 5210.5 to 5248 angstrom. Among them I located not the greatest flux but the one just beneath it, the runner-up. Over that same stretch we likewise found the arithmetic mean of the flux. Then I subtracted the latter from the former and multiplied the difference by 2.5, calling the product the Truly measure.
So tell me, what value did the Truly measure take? 4.1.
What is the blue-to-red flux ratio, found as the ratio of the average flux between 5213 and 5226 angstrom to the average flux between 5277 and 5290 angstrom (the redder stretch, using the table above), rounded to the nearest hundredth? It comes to 1.03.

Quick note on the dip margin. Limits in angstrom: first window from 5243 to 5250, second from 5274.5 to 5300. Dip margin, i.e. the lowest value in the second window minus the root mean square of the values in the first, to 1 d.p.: -2.7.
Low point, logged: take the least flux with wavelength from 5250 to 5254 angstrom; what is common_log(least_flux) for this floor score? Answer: 0.937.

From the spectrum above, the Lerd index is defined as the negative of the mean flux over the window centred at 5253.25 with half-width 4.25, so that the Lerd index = -9.7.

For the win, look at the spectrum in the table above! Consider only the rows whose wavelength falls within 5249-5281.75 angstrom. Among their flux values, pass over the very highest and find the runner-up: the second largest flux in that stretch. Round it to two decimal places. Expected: 12.20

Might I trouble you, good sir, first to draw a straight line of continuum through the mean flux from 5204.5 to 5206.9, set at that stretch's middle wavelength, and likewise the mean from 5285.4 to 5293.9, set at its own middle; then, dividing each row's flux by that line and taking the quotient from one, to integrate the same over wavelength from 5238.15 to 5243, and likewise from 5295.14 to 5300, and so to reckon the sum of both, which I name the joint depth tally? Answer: -0.27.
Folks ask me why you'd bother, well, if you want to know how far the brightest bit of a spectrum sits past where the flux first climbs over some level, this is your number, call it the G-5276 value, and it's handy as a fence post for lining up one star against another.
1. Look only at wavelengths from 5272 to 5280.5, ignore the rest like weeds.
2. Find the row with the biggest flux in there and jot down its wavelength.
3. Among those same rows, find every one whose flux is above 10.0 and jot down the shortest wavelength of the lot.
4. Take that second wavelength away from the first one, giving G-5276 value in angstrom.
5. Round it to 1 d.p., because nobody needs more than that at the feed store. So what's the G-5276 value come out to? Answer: 7.3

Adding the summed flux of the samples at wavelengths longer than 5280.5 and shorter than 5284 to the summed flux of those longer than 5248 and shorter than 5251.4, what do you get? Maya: 60.8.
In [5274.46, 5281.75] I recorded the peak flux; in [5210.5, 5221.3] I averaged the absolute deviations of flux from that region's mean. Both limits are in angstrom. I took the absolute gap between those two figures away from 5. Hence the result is -6.32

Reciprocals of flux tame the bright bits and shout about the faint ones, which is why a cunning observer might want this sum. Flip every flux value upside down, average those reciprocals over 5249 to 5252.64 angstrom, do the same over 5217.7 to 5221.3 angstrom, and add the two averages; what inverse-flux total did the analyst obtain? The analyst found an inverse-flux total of 0.208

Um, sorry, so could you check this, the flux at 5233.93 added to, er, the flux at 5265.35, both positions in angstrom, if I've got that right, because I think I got 21.2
